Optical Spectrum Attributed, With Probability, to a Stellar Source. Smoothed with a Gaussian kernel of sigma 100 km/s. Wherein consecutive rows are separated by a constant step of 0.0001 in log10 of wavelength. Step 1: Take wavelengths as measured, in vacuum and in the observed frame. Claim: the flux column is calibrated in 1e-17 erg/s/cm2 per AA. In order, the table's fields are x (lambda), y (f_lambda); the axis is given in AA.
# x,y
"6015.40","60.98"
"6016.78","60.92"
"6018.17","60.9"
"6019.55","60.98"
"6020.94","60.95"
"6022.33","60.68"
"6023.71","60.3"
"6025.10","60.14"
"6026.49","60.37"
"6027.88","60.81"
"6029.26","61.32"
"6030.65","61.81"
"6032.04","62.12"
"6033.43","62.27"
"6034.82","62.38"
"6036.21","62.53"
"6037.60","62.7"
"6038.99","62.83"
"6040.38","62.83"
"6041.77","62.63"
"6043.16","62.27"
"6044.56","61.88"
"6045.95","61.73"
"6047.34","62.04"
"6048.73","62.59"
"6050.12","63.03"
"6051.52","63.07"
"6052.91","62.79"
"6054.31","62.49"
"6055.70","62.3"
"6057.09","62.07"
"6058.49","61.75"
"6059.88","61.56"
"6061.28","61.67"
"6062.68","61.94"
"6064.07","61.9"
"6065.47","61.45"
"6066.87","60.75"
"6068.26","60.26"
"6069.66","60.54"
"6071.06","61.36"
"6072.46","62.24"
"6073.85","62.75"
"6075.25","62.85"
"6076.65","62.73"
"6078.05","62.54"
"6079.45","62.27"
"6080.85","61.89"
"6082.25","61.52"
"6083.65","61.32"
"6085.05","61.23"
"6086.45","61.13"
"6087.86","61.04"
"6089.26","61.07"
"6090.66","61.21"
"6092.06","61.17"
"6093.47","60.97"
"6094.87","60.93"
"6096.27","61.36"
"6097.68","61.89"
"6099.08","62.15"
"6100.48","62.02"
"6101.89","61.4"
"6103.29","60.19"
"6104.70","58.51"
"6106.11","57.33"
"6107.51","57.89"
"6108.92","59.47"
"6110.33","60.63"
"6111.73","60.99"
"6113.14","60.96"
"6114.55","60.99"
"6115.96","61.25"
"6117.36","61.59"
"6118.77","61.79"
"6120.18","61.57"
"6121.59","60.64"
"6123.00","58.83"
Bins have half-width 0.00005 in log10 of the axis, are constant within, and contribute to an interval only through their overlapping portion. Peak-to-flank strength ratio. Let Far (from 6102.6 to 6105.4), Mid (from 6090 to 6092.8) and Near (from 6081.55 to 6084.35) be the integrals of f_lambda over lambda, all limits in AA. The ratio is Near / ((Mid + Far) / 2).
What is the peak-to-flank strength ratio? 1.02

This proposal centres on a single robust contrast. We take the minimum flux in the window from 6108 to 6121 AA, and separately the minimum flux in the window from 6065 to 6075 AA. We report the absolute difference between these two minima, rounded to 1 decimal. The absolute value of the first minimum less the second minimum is 0.8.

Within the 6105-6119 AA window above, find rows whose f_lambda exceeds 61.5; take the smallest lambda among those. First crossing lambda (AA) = 6117.36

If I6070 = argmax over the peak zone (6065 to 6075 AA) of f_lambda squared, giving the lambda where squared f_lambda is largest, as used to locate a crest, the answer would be 6073.85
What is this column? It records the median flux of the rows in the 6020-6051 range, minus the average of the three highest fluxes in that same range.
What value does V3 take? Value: -0.82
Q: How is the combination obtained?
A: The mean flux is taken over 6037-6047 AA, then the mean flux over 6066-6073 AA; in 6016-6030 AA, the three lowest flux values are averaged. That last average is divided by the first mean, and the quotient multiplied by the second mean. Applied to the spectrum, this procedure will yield 58.9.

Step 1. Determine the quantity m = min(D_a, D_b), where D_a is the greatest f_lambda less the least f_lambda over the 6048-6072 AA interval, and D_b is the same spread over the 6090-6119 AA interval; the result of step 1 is 2.81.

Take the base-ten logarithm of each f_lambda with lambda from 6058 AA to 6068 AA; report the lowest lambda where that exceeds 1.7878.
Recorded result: 6058.49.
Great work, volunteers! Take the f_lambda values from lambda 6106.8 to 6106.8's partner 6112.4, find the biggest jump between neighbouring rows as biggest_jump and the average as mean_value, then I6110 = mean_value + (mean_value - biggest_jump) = 118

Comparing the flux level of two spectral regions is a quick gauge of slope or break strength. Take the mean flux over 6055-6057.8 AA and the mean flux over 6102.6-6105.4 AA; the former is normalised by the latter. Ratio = 1.05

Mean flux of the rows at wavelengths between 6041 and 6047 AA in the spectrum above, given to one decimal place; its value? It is 62.1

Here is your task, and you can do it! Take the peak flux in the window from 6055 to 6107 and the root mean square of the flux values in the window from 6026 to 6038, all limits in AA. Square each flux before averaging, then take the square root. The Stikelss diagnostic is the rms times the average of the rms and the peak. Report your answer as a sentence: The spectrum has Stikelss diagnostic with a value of 3853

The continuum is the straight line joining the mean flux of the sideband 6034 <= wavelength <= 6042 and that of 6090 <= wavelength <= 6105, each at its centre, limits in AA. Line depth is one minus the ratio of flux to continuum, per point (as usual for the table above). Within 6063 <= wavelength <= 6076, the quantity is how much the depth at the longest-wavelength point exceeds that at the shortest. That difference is -0.020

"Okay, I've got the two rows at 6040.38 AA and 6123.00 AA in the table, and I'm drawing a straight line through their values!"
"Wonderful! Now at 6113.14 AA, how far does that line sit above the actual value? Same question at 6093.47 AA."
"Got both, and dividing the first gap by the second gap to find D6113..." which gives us 2.3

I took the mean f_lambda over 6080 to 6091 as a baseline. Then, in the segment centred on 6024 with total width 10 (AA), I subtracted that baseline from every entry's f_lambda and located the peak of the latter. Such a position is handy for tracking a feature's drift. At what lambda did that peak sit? 6019.55 AA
